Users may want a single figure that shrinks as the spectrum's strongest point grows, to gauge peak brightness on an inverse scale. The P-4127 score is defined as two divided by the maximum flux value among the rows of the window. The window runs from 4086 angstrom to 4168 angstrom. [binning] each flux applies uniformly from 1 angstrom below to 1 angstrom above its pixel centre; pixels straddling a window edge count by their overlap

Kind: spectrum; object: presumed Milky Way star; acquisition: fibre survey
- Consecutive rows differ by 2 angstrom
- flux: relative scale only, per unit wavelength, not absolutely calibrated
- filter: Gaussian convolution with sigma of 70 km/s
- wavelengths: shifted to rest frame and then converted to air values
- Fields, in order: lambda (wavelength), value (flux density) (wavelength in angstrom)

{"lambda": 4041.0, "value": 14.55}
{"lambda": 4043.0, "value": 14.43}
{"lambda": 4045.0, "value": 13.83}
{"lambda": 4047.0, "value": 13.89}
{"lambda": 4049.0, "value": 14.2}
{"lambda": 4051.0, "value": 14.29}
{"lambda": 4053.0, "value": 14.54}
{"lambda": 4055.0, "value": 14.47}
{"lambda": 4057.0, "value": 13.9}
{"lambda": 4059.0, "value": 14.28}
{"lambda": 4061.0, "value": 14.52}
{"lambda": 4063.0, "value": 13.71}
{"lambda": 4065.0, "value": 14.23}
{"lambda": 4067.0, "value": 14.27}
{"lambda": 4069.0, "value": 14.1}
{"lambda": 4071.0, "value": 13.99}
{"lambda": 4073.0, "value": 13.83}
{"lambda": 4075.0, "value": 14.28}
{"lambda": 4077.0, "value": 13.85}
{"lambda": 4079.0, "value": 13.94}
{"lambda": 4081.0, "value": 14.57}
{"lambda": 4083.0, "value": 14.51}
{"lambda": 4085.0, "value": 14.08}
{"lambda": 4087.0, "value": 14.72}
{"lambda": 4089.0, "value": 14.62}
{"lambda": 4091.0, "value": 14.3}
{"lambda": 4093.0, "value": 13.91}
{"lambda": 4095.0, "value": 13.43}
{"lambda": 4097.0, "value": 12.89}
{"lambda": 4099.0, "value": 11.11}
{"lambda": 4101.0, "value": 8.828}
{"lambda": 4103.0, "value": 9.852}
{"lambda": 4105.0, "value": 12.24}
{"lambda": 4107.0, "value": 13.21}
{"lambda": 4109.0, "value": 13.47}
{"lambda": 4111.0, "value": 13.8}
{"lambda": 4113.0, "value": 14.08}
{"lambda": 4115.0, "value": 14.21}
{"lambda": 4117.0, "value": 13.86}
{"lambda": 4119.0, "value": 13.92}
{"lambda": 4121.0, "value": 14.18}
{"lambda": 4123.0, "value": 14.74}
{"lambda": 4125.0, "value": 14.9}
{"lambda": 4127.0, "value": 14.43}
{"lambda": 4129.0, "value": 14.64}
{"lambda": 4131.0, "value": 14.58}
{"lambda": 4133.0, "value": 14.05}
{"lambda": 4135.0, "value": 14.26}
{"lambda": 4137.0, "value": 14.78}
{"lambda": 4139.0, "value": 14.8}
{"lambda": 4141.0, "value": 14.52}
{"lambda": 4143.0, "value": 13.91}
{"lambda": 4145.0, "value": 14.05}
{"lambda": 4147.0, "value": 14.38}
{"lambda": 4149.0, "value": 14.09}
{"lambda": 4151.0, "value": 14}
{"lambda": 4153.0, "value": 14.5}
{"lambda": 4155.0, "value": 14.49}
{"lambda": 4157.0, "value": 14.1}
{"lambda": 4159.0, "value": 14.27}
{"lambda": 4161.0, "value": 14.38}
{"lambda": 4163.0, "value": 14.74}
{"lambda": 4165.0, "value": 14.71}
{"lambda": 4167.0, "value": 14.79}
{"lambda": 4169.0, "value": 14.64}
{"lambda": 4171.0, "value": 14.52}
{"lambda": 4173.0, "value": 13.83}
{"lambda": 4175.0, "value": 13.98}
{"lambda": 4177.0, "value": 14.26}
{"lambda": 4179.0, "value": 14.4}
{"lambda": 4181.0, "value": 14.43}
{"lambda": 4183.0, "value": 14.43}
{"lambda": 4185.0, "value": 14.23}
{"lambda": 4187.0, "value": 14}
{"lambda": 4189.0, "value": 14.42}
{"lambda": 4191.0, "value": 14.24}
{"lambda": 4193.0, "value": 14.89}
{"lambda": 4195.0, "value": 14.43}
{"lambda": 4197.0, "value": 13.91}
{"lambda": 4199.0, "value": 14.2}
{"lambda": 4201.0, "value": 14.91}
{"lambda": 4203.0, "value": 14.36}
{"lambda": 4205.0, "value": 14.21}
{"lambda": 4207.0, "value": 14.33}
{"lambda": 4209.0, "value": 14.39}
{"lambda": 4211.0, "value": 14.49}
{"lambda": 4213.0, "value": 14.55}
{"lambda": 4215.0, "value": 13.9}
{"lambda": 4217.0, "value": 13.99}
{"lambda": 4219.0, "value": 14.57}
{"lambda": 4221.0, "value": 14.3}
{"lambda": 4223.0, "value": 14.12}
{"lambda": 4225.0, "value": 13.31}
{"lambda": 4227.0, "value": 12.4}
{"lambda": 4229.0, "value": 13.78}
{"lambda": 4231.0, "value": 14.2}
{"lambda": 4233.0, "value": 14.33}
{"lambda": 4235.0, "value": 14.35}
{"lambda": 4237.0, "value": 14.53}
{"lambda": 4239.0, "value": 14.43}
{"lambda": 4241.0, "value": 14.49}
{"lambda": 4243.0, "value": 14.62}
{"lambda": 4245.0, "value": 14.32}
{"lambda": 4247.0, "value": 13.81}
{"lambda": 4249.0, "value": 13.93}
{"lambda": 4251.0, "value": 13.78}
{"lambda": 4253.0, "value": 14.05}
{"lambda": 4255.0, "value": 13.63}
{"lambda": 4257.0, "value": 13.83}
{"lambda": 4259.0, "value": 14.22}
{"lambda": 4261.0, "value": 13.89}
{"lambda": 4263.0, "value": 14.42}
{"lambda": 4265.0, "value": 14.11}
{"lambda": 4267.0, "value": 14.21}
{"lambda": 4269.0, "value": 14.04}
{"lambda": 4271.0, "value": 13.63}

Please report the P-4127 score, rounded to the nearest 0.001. 0.134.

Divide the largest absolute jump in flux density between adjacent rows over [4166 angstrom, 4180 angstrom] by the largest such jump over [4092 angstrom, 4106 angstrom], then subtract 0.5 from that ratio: -0.2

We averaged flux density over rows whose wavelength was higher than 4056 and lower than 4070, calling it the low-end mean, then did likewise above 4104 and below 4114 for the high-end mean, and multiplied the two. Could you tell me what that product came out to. 189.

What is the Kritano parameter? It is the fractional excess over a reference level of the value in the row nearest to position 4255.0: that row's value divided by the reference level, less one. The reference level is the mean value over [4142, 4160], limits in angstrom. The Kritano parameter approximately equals -0.04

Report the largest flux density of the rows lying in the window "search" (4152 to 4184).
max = 14.79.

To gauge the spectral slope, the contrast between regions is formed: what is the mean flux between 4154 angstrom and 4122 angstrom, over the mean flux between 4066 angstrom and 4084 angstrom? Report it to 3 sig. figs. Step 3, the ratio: 1.02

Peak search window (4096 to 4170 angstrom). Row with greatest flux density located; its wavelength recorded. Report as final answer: 4125.0 angstrom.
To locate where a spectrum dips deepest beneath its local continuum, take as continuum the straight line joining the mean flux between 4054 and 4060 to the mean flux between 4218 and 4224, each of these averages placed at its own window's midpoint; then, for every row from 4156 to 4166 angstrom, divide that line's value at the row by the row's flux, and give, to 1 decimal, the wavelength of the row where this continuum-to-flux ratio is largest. 4157.0 angstrom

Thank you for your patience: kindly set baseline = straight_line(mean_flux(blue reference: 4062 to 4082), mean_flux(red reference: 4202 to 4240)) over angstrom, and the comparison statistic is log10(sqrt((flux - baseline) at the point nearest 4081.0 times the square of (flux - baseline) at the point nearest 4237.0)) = -0.56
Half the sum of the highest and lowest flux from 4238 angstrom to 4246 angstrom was 14.47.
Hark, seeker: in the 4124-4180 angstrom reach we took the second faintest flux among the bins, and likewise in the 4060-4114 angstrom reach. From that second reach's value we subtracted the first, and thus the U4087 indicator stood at -4.1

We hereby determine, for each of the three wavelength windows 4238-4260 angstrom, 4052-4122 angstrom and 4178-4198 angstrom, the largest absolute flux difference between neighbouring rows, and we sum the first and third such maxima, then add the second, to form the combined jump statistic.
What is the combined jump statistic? 3.5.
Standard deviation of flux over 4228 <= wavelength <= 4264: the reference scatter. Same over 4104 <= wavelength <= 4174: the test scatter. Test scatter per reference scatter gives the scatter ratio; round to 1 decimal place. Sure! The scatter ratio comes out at 1.7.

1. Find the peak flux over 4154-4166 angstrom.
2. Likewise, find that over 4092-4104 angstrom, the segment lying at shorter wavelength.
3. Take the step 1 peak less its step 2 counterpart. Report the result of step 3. 0.83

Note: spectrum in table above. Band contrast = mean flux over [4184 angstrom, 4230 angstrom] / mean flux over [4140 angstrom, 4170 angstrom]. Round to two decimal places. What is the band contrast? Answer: 0.99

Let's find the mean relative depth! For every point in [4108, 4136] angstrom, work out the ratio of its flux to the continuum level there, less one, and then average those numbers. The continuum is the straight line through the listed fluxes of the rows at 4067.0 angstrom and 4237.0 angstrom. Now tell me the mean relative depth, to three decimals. -0.009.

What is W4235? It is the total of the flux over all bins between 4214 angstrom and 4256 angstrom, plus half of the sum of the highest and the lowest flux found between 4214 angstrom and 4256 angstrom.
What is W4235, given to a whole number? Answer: 308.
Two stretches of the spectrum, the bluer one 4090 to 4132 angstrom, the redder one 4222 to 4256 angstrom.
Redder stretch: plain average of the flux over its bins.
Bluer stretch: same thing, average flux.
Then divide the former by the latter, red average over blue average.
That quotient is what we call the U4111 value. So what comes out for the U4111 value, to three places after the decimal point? 1.048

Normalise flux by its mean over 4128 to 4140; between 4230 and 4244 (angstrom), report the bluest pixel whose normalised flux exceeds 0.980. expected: 4233.0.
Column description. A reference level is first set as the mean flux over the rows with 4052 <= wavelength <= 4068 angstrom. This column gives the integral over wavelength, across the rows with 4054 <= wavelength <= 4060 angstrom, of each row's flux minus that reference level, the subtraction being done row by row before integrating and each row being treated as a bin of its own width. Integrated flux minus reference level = -0.1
